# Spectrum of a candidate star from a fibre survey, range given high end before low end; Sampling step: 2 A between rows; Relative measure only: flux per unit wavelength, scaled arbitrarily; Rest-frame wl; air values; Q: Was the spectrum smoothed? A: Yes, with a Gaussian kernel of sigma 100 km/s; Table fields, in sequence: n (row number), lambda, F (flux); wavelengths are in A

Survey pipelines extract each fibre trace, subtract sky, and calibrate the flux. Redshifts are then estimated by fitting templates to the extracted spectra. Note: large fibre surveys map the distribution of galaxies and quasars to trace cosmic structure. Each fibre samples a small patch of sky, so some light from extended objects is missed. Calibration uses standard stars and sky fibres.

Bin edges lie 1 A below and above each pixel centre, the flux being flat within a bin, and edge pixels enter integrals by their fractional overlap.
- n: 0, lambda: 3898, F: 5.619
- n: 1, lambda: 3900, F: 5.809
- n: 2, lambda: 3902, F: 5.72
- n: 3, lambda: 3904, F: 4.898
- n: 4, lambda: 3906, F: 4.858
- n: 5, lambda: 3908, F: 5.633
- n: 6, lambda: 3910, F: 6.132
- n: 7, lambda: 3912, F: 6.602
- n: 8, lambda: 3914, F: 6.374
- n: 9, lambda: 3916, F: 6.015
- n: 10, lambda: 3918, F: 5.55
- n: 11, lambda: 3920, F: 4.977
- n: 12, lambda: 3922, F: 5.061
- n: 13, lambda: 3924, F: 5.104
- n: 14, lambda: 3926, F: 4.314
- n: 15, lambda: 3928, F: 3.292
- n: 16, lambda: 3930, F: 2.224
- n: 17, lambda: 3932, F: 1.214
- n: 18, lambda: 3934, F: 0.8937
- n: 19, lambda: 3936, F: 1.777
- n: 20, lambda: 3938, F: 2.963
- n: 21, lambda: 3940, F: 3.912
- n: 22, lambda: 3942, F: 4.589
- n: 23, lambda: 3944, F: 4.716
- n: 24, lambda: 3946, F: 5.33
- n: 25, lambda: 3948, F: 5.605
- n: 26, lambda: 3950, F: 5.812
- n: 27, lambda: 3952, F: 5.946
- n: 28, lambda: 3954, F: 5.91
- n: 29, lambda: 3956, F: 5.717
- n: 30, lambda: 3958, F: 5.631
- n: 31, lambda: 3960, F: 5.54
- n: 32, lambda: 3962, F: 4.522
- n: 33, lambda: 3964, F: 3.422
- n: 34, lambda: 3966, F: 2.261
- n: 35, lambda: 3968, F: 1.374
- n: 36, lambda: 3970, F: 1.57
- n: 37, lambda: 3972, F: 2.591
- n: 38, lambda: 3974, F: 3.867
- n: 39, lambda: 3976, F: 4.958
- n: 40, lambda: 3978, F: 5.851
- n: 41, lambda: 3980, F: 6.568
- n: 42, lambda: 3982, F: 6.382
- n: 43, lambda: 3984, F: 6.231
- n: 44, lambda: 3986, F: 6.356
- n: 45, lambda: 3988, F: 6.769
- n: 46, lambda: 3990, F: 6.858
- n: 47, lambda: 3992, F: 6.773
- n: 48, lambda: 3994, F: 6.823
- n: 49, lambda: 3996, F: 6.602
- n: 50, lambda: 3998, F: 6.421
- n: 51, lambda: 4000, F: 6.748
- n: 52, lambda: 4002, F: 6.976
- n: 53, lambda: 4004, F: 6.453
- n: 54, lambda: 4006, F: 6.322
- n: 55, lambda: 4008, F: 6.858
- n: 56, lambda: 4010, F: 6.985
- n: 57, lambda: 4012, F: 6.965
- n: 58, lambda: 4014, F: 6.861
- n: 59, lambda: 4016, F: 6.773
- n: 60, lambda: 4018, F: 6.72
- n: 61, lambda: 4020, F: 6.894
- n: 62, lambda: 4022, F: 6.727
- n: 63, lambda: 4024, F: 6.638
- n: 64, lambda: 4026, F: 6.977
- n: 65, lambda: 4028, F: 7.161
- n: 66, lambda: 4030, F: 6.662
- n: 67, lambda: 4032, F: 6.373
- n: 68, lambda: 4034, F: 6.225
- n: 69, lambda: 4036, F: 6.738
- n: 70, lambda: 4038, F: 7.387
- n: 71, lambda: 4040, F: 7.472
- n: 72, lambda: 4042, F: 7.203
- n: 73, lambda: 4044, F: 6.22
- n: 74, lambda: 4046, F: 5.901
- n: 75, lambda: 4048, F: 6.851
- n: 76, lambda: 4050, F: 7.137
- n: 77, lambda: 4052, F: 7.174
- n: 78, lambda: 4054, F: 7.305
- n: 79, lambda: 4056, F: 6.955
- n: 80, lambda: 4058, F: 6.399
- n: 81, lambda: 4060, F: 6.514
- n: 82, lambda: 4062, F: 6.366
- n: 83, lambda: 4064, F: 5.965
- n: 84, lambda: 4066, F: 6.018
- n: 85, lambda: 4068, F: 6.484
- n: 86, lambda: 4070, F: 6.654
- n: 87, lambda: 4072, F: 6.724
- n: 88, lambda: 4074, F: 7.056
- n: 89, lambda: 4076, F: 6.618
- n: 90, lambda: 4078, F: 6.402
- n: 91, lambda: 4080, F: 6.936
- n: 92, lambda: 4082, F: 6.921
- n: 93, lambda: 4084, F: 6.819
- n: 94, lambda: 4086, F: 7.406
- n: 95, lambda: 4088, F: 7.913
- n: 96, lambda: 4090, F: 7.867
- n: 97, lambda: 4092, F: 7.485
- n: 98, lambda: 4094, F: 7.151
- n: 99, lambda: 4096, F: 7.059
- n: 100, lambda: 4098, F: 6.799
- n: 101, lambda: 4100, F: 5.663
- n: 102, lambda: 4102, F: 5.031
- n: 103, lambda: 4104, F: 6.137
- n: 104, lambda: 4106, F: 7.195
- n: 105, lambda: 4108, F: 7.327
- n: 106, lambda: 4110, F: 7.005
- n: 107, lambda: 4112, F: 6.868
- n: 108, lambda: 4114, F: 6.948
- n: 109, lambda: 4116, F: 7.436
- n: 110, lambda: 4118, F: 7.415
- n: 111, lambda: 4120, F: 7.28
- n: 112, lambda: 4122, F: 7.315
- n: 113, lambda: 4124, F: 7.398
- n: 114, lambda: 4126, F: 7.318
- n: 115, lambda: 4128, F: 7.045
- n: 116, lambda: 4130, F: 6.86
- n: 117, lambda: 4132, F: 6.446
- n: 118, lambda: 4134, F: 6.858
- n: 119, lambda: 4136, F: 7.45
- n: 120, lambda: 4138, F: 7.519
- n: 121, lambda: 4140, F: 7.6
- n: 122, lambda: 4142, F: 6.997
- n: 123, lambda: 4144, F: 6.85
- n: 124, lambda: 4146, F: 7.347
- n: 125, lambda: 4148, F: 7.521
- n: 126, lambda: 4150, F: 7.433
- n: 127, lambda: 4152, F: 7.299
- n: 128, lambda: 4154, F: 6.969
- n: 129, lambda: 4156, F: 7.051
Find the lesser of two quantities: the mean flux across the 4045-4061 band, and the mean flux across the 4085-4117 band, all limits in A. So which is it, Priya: 6.8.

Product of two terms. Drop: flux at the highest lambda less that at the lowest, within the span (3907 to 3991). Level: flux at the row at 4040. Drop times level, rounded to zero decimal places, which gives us 9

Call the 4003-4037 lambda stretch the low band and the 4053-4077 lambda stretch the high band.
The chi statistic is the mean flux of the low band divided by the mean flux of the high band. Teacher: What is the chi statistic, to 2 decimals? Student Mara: 1.02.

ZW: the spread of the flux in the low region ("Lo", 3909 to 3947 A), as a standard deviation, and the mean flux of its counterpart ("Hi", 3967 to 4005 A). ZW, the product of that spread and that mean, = 10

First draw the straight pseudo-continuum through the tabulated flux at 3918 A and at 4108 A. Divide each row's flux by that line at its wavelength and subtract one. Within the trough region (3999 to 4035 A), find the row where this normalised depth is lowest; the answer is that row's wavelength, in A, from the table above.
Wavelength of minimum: 4034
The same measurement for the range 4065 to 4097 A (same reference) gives 4066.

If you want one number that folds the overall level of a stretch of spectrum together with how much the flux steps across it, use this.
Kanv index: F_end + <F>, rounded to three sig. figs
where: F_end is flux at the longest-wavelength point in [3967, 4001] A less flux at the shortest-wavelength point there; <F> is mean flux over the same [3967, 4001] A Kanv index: 10.8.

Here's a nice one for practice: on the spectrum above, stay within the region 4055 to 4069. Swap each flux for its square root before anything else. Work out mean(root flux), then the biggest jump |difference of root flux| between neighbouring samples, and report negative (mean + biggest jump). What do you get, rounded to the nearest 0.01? -2.63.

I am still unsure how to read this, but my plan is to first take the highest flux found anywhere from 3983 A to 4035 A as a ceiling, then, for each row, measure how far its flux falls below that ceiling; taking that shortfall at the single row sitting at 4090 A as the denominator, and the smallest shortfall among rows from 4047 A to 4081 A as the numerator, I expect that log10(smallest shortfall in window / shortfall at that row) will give -0.69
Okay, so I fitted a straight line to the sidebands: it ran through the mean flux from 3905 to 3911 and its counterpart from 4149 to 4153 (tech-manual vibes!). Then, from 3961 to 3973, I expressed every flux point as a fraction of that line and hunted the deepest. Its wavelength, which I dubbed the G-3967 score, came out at 3968 A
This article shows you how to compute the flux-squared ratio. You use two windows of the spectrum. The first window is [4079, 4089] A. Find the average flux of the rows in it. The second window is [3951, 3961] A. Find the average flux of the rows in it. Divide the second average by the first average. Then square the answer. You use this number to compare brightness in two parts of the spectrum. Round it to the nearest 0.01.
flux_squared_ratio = 0.64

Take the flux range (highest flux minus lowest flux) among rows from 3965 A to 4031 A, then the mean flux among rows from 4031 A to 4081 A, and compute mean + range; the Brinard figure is 12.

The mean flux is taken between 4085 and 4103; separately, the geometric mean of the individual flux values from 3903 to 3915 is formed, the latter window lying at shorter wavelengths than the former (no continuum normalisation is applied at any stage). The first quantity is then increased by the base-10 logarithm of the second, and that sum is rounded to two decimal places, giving 7.69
